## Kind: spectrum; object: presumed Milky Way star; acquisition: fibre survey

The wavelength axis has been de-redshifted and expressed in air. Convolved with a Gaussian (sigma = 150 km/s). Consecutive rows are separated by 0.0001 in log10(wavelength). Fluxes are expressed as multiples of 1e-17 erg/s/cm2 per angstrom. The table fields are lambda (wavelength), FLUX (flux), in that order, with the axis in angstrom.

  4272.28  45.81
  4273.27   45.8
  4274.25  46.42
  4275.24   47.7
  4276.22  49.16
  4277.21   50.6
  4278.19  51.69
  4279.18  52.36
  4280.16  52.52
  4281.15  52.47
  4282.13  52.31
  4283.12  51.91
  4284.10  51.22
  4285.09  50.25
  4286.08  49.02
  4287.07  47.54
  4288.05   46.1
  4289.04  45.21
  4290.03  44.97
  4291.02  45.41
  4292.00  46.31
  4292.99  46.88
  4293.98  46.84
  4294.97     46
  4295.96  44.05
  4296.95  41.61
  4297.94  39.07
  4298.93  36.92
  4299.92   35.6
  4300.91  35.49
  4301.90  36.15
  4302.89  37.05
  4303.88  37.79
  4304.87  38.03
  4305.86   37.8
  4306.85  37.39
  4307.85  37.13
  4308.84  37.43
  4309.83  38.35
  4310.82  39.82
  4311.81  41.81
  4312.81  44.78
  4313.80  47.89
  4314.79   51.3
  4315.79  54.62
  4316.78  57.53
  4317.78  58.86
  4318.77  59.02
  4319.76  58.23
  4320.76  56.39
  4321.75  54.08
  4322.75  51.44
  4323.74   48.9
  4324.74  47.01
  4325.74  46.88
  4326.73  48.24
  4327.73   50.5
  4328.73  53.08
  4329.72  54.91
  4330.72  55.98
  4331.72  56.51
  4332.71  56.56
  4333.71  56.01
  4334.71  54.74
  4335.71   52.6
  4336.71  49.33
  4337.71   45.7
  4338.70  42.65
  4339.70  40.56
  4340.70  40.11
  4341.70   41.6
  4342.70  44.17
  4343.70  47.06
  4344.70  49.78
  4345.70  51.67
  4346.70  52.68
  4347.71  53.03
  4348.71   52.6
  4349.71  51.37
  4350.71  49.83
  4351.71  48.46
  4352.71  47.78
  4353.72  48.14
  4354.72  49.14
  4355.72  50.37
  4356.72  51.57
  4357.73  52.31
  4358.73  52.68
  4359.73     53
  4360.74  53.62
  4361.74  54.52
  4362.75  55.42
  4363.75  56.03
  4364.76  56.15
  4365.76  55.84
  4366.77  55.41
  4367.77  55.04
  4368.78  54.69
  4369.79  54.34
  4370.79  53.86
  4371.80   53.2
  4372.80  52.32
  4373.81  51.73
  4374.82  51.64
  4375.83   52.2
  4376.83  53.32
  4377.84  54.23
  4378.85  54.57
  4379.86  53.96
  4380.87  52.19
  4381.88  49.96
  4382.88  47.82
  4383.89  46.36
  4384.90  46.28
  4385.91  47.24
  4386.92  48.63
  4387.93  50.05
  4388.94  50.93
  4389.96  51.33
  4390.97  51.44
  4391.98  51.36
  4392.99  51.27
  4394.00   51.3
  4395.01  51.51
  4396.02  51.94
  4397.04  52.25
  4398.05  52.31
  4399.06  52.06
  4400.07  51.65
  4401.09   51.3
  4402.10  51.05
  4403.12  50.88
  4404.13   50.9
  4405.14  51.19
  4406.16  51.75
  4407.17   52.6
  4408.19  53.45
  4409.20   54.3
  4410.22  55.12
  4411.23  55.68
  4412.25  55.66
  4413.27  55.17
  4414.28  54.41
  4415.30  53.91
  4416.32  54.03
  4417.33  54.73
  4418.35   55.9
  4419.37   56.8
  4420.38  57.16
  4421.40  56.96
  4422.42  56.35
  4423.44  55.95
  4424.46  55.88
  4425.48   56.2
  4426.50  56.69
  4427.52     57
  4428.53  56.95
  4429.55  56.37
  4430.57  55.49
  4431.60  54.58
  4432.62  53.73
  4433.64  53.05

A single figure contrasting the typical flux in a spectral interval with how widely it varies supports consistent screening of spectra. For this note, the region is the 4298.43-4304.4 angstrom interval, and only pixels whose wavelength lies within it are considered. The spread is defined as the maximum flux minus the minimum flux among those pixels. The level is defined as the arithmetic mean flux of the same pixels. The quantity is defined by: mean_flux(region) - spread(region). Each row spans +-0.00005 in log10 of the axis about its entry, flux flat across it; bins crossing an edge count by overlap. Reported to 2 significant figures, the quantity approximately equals 34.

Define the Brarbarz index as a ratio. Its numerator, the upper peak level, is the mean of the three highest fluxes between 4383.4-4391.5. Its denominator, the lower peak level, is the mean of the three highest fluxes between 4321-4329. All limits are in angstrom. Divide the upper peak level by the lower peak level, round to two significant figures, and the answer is 0.97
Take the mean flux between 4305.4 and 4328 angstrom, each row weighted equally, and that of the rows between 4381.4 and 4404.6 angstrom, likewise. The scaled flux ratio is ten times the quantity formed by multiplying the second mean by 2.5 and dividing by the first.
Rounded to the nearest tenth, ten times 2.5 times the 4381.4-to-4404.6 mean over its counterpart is 26.2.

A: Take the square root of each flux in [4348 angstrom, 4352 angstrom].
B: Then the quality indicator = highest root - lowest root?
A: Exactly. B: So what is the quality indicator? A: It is 0.29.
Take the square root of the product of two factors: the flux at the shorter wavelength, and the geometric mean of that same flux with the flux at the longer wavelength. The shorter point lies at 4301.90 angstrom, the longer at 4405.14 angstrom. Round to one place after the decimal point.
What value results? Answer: 39.4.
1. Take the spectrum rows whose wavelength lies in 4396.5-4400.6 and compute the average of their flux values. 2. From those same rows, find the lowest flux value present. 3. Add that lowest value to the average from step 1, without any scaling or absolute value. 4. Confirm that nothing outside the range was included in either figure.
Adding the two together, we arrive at 104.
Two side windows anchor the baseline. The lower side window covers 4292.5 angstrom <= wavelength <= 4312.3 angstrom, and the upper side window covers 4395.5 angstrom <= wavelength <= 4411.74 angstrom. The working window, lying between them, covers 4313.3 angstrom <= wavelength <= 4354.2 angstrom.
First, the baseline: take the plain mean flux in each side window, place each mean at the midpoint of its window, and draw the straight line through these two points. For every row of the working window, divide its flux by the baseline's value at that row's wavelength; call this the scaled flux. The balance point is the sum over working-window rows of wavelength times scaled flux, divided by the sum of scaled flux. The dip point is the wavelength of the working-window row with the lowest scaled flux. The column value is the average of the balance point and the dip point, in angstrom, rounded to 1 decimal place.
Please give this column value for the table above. 4336.8 angstrom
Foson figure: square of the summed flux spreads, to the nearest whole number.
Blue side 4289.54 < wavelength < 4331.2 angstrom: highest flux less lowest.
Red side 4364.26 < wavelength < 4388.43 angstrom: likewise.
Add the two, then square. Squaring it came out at 1116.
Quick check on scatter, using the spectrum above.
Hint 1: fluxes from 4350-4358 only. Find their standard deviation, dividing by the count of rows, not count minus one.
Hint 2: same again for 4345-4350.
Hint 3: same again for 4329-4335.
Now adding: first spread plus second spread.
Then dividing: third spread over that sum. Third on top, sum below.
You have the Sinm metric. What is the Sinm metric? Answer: 0.33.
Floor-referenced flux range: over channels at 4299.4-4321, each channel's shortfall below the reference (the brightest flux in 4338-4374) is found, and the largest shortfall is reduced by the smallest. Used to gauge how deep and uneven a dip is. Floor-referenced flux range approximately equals 23.5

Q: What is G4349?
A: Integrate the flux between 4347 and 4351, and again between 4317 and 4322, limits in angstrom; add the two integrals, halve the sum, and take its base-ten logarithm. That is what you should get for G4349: 2.39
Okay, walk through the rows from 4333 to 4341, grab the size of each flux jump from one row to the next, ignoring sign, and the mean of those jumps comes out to 2.3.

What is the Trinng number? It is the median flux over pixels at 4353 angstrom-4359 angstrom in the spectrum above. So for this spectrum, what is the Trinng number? 51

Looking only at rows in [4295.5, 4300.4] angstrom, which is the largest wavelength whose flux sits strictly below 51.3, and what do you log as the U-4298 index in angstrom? 4299.92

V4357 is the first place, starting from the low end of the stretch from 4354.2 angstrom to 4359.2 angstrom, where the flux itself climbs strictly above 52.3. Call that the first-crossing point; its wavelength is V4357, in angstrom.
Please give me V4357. 4357.73 angstrom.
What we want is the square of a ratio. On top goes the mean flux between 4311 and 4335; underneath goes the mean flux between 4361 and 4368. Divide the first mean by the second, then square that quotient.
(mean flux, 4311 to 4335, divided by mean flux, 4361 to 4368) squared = 0.90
